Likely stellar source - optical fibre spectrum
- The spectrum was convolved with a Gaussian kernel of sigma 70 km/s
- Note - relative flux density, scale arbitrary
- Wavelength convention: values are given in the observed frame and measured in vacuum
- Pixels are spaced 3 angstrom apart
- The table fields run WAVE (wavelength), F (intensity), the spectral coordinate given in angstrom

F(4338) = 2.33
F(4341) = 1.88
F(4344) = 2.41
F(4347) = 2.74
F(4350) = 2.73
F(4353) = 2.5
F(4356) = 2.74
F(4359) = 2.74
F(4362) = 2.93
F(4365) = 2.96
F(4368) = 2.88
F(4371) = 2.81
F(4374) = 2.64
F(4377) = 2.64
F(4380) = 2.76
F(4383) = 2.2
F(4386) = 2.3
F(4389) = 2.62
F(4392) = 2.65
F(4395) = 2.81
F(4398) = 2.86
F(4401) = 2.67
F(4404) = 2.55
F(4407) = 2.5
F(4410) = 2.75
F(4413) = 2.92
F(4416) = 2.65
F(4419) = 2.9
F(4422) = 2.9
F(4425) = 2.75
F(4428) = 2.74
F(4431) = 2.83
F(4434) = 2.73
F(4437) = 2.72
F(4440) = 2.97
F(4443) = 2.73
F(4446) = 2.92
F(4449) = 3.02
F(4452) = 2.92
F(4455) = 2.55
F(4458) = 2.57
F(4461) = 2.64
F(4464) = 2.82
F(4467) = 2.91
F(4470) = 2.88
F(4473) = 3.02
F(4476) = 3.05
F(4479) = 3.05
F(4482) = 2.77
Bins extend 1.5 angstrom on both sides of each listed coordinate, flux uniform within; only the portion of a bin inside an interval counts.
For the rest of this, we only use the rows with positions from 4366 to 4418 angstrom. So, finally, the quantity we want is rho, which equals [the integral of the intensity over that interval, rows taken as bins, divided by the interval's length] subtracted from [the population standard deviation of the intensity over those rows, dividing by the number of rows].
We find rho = -2.48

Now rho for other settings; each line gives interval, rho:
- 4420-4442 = -2.72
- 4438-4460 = -2.63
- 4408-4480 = -2.68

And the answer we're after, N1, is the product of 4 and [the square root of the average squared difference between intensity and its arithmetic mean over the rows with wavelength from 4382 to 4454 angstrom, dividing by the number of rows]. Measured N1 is 0.78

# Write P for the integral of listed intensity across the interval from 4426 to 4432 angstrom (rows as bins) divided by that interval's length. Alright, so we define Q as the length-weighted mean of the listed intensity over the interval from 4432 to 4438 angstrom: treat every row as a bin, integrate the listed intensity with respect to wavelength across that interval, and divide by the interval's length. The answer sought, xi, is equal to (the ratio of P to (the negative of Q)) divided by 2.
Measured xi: -0.51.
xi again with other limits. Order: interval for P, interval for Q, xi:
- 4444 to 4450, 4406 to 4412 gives -0.55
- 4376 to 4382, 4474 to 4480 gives -0.44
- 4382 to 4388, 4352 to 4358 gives -0.43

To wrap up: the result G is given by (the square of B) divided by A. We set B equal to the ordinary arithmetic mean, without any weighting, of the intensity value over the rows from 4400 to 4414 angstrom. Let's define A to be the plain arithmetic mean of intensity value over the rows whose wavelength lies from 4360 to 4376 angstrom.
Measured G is 2.52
